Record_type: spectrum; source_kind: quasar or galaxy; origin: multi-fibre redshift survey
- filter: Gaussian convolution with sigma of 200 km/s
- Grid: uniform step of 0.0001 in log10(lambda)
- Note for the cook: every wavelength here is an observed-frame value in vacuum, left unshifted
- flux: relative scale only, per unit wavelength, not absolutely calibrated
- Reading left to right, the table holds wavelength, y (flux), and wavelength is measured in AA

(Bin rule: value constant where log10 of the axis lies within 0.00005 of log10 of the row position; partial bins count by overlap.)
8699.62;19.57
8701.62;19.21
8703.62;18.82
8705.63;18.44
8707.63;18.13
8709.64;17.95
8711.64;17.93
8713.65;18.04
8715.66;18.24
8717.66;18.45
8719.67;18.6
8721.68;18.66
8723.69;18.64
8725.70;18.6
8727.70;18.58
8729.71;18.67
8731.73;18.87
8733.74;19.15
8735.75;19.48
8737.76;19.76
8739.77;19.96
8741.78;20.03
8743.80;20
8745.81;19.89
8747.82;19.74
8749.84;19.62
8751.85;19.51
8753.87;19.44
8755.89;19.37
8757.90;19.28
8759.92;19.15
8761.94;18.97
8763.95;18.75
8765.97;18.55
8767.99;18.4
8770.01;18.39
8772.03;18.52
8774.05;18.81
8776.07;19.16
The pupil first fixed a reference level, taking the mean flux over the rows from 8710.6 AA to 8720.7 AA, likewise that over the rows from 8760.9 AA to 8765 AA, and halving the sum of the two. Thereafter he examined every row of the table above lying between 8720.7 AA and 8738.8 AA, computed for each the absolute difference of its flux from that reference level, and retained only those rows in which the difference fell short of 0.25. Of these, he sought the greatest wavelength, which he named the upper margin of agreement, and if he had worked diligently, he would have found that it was 8729.71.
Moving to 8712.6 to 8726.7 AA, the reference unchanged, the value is 8725.70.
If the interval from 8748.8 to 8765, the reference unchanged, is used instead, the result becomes 8763.95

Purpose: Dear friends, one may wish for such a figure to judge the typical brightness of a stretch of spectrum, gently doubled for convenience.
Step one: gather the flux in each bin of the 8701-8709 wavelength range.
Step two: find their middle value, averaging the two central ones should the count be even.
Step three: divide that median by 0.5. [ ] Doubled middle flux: 37.3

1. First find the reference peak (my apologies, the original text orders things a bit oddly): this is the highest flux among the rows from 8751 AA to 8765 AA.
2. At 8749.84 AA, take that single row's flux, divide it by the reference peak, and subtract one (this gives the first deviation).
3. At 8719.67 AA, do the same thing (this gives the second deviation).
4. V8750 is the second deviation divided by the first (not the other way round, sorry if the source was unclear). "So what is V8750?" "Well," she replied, -8.3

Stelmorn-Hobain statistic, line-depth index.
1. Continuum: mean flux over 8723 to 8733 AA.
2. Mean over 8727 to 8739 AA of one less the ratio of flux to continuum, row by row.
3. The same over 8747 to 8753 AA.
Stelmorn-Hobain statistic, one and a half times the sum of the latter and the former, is -0.11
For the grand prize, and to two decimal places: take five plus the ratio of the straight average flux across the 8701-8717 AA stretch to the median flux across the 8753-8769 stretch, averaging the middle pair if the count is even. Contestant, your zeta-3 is 5.96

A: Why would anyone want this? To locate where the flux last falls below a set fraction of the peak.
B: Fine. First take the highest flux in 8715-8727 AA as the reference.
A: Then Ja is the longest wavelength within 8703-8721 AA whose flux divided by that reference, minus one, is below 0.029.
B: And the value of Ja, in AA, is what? 8719.67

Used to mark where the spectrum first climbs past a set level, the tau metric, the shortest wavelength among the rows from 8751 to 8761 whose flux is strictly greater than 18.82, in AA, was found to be 8751.85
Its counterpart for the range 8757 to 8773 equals 8757.90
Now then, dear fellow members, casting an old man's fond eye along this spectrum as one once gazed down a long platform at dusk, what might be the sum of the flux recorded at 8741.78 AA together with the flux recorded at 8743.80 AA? 40.0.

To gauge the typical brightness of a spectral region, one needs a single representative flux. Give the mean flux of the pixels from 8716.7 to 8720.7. 18.5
